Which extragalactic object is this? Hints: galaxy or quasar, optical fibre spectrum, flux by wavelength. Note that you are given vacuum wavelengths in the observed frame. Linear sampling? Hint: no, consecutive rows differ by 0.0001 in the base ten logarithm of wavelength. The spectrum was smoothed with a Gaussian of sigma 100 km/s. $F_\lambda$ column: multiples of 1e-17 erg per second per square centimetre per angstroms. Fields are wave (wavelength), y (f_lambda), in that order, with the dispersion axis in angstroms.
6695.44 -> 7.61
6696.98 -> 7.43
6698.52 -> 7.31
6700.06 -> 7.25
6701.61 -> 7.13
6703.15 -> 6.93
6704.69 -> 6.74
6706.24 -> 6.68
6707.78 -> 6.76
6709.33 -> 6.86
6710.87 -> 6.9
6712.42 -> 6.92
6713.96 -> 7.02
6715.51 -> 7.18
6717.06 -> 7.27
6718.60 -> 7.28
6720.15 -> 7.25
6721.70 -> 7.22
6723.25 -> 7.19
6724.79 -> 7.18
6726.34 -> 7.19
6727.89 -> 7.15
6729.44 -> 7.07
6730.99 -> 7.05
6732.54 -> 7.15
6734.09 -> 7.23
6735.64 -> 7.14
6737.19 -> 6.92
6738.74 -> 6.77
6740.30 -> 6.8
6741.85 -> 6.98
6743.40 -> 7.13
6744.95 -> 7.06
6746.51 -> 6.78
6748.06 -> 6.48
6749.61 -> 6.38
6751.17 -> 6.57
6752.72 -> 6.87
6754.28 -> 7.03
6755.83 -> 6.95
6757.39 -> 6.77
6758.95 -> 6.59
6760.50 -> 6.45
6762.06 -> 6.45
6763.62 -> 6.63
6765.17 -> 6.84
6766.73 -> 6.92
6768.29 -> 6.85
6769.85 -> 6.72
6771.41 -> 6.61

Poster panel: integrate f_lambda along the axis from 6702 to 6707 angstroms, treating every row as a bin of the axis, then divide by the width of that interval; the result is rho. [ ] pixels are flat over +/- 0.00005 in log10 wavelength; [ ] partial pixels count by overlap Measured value 6.8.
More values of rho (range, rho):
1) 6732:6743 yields 7.0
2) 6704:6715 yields 6.8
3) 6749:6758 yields 6.8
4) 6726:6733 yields 7.1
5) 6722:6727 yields 7.2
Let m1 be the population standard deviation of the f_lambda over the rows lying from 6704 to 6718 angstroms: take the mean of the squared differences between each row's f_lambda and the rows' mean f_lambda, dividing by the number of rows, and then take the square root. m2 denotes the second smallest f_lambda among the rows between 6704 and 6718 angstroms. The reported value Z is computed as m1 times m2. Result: 1.27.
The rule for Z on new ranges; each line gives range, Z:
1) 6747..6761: 1.43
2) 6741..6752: 1.79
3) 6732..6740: 1.18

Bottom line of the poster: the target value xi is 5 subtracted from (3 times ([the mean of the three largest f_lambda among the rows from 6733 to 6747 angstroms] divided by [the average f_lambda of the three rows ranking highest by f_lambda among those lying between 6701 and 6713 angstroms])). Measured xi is -1.93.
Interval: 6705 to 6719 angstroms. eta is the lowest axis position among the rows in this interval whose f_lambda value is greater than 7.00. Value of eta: 6713.96 angstroms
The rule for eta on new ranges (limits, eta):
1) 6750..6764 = 6754.28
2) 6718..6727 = 6718.60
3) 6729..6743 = 6729.44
